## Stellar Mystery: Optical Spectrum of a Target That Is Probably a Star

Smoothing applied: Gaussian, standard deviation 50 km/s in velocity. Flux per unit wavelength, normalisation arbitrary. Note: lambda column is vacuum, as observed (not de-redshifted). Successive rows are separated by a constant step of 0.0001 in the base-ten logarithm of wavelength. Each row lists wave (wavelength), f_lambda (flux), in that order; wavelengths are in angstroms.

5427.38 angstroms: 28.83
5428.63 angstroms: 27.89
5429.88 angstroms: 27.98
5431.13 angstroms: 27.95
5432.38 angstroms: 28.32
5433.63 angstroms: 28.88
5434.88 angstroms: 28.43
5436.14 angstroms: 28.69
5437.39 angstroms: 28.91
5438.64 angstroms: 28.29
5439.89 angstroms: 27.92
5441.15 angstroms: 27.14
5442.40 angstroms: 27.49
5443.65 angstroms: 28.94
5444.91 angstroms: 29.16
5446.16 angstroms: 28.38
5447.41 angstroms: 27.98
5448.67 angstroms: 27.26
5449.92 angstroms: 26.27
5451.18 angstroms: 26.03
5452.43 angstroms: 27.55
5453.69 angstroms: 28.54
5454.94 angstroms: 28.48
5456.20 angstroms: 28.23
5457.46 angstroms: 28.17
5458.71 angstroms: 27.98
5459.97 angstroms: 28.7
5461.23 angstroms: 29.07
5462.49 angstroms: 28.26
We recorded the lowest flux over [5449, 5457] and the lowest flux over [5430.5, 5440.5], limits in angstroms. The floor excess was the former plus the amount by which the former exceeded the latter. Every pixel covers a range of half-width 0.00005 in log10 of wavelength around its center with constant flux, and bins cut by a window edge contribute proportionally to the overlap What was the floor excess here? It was 24.1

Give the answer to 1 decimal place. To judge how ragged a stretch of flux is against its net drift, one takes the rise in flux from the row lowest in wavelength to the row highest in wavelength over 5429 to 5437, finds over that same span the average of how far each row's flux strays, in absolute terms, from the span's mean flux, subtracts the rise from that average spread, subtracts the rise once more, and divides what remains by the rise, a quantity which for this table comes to -1.6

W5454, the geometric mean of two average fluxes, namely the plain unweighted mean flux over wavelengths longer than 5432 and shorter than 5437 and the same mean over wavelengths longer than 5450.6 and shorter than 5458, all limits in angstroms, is 28.2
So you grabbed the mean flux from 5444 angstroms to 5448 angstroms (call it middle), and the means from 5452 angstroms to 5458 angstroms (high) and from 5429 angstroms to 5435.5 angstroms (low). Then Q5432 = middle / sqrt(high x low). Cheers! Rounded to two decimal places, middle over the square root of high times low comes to 1.01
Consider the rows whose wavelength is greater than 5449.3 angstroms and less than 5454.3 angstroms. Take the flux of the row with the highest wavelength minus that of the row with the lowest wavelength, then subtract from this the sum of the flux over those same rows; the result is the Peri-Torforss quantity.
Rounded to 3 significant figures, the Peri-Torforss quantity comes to -106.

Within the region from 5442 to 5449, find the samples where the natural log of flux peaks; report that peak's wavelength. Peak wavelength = 5444.91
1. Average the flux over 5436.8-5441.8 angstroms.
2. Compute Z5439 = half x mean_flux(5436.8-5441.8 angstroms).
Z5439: 14.0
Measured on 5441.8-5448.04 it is 14.2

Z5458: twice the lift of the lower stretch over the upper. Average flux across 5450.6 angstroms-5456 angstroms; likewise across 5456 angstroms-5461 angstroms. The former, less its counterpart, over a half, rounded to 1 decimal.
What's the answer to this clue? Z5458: -1.2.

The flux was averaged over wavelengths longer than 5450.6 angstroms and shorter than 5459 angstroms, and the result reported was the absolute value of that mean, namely 27.9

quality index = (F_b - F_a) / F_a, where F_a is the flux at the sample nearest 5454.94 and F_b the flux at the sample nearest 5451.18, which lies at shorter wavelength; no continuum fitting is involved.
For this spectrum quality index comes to -0.09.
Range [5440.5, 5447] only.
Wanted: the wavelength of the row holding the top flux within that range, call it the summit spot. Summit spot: 5444.91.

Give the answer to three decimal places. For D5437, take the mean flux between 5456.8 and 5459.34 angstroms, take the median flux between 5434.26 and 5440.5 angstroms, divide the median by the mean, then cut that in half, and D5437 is 0.506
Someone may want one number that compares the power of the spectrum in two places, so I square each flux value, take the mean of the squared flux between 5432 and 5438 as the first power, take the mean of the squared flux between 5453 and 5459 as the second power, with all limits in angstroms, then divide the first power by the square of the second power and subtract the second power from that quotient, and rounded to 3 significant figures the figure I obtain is -800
